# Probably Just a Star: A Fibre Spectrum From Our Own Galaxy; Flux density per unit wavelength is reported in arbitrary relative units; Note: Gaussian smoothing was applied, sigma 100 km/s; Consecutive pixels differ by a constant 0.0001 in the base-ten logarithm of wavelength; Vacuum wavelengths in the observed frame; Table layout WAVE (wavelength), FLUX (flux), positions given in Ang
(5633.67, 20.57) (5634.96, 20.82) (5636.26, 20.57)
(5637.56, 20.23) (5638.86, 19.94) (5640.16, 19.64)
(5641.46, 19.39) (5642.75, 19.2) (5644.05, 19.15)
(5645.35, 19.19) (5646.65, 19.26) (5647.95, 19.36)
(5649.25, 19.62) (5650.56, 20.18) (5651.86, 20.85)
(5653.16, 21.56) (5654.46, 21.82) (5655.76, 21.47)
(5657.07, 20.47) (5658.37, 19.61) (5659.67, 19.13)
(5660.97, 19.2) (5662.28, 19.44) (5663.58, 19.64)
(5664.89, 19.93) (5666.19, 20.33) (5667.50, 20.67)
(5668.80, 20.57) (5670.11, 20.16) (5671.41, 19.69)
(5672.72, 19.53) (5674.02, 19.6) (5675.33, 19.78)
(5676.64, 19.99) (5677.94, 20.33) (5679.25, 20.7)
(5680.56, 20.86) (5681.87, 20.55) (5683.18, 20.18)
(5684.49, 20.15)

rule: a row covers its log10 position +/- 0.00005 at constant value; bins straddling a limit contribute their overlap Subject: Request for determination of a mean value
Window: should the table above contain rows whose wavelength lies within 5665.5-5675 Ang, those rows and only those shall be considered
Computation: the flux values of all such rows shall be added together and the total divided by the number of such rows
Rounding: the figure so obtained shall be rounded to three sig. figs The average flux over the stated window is 20.1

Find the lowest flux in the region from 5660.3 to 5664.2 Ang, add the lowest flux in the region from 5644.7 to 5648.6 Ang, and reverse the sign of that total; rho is -38.4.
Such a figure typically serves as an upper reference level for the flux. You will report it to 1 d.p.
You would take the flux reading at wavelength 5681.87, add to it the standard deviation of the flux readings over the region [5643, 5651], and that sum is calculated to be 20.9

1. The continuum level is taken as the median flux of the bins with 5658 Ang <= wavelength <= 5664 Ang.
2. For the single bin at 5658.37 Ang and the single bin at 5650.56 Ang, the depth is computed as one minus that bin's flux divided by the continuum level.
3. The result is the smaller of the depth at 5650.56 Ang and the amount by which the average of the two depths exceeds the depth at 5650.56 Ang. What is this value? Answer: -0.038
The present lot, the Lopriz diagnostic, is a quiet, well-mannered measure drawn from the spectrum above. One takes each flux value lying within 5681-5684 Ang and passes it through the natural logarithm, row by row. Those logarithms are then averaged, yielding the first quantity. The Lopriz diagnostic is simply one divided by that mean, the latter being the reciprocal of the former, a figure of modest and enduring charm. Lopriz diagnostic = 0.332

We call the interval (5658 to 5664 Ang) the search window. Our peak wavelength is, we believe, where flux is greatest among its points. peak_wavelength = 5663.58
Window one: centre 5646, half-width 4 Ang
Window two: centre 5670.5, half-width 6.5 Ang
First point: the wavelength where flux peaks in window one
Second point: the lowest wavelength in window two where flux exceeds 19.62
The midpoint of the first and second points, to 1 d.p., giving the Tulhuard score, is 5657.1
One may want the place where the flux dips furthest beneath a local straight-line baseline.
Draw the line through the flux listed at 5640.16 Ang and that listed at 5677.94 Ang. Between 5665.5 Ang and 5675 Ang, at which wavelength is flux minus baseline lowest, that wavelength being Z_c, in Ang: 5672.72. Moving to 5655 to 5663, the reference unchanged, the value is 5659.67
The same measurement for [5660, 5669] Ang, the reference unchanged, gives 5660.97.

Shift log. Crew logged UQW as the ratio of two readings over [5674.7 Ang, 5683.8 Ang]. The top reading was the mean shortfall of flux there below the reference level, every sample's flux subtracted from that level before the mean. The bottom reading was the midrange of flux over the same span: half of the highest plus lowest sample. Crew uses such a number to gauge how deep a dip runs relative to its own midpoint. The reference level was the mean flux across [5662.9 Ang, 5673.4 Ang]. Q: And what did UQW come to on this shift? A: -0.01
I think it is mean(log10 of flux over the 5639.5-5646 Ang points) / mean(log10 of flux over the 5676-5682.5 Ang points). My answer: 0.98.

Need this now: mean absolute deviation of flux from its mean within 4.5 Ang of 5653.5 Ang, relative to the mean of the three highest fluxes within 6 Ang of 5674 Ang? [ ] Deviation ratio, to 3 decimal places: 0.032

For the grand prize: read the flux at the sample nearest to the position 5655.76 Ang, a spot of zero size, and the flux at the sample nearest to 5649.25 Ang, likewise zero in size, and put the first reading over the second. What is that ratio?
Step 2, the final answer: 1.094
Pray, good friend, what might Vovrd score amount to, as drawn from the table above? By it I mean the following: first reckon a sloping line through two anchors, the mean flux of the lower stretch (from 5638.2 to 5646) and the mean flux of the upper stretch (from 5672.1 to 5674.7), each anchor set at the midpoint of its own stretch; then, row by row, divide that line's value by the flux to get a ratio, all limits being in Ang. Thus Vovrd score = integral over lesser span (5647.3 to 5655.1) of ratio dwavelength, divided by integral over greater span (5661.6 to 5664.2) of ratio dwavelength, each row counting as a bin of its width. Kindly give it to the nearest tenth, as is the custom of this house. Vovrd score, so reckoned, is 2.8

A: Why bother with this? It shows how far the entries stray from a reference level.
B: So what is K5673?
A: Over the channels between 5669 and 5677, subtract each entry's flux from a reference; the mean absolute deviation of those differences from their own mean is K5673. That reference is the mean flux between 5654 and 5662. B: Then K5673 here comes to 0.2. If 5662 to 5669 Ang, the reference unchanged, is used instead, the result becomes 0.4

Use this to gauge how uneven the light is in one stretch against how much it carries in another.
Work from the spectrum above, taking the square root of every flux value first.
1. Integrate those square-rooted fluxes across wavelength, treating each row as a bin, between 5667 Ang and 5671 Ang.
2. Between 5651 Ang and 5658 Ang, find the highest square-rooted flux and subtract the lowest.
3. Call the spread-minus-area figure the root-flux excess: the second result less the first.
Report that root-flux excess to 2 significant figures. -18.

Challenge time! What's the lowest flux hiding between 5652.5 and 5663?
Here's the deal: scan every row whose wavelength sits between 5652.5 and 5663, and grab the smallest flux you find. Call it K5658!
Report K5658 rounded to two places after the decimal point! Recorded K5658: 19.13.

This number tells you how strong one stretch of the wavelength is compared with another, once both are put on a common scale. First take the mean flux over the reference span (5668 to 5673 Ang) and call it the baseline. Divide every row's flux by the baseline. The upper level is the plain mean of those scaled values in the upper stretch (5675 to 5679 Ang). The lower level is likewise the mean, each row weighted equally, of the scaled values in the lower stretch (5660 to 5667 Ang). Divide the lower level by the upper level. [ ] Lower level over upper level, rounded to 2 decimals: 0.98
